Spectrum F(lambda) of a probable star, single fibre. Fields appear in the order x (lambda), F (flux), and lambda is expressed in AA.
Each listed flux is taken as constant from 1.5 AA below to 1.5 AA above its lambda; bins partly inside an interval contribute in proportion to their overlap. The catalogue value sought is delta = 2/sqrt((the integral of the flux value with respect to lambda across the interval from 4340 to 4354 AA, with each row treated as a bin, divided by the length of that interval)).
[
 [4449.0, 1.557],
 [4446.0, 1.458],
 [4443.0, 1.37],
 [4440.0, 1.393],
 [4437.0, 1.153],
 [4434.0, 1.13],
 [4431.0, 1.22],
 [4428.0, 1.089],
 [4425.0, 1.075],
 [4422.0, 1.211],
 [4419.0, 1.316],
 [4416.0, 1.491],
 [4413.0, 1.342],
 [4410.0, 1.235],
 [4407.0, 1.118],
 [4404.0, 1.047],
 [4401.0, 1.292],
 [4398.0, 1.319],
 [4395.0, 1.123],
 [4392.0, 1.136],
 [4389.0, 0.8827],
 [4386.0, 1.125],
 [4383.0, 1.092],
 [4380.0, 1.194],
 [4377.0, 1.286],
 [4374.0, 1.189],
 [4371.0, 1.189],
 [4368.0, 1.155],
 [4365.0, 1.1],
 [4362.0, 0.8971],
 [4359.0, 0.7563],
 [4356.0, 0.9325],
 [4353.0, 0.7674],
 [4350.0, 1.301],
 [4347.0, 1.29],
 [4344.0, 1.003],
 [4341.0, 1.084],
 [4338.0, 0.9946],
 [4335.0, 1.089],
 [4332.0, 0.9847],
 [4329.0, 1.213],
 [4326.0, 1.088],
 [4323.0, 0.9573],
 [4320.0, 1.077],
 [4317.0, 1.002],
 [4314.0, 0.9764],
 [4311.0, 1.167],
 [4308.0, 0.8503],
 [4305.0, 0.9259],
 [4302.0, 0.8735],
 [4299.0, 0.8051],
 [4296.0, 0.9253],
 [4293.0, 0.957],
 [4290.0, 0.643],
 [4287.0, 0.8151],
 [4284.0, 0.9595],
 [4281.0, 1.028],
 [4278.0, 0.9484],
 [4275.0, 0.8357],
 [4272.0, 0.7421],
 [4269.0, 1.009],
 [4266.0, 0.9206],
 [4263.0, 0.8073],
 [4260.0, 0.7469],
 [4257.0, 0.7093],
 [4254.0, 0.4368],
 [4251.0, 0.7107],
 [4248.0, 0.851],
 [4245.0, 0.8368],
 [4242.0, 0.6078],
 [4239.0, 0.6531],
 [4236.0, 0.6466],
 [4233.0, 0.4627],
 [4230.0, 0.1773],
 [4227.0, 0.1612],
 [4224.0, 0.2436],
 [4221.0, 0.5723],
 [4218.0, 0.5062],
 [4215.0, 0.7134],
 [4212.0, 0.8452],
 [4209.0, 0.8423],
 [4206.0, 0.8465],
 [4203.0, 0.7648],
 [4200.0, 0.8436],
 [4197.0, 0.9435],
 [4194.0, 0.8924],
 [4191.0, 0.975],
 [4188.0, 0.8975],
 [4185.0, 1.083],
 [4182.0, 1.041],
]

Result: 1.91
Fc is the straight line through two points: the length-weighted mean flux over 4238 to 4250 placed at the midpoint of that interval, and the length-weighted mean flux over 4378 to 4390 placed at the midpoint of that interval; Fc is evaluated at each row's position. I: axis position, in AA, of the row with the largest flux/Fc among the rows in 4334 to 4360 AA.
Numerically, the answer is 4350.0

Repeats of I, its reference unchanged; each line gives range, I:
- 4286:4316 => 4311.0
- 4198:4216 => 4200.0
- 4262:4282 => 4269.0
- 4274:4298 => 4281.0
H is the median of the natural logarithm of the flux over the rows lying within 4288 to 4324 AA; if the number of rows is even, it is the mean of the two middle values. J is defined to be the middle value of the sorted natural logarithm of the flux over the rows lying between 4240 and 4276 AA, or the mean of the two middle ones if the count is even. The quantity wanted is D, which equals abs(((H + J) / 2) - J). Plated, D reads 0.096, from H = -0.06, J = -0.25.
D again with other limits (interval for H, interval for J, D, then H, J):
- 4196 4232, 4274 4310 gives 0.098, -0.30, -0.11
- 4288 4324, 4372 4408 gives 0.092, -0.06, 0.12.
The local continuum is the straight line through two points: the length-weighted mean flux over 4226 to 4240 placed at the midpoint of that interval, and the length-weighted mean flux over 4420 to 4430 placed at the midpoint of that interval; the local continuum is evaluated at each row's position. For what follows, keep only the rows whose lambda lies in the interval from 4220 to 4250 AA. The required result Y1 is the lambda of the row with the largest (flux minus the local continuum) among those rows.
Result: 4248.0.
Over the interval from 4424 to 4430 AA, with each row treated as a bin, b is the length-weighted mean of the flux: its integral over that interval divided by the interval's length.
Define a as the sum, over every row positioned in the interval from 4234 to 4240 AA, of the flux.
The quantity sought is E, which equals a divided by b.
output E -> 1.2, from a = 1.3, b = 1.09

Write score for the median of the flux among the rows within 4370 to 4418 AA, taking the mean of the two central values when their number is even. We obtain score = 1.19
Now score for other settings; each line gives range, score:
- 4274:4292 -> 0.89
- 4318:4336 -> 1.08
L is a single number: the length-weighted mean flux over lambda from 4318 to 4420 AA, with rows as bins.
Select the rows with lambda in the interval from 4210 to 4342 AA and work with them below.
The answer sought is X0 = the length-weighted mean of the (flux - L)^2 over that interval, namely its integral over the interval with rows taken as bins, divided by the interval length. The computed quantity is 0.16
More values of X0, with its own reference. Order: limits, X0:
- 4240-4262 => 0.19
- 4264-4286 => 0.05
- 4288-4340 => 0.04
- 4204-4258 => 0.32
